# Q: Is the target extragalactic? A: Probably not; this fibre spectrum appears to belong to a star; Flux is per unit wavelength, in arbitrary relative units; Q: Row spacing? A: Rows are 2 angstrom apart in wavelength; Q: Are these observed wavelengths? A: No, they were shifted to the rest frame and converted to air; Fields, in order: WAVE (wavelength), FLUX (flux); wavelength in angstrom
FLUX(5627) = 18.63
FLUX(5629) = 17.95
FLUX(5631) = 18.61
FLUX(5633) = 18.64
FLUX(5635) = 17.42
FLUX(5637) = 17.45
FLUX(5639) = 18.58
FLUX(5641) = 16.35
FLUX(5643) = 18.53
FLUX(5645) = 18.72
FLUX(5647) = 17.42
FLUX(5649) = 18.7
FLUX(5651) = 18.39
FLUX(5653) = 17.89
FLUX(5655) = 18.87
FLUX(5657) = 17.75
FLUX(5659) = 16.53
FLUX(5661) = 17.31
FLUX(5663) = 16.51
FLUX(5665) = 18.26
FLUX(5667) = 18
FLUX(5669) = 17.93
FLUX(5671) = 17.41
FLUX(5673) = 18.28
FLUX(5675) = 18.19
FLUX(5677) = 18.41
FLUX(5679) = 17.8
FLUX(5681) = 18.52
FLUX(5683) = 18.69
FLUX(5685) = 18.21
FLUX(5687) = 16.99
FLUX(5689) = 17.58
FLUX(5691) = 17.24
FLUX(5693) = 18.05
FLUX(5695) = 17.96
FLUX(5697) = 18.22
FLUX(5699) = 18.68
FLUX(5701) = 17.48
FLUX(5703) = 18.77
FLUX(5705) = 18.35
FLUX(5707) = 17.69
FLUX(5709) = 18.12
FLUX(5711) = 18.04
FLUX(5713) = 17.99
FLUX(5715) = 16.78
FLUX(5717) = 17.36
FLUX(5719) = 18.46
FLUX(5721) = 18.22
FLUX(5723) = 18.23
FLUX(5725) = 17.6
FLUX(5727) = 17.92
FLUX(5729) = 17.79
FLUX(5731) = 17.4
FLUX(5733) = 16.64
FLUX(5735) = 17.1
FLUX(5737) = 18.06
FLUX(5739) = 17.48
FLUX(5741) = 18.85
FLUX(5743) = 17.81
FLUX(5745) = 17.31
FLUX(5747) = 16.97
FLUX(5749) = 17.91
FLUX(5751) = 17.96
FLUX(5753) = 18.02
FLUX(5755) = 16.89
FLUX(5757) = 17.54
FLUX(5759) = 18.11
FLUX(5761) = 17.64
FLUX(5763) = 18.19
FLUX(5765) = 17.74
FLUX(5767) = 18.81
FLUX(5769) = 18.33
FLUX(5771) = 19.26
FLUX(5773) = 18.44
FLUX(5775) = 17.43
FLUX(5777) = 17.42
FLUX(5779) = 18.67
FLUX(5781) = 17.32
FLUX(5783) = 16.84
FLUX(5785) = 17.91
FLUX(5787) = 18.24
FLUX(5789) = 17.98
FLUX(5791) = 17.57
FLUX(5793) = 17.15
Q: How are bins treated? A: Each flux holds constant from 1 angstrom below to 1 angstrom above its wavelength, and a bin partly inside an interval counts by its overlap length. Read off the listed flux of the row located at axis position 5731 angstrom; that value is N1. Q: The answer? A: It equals 17.4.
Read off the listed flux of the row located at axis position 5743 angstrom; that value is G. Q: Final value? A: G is 17.81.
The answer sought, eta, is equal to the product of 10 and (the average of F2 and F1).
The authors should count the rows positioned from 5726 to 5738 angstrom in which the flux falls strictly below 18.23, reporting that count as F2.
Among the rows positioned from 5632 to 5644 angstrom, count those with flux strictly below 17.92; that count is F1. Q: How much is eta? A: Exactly 45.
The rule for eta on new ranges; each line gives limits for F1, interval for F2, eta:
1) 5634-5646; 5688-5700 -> 40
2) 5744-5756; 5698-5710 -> 35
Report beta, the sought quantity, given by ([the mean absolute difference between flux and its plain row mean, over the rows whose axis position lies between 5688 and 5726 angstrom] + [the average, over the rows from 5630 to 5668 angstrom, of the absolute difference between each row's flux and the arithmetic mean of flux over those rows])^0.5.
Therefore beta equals 1.04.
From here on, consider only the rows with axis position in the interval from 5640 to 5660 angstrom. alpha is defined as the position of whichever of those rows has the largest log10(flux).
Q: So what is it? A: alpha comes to 5655 angstrom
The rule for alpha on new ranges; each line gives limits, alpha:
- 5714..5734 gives 5719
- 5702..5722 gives 5703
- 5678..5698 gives 5683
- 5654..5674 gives 5655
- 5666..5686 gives 5683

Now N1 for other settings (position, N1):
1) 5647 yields 17.42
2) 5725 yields 17.6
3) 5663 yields 16.51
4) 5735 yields 17.1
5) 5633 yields 18.64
